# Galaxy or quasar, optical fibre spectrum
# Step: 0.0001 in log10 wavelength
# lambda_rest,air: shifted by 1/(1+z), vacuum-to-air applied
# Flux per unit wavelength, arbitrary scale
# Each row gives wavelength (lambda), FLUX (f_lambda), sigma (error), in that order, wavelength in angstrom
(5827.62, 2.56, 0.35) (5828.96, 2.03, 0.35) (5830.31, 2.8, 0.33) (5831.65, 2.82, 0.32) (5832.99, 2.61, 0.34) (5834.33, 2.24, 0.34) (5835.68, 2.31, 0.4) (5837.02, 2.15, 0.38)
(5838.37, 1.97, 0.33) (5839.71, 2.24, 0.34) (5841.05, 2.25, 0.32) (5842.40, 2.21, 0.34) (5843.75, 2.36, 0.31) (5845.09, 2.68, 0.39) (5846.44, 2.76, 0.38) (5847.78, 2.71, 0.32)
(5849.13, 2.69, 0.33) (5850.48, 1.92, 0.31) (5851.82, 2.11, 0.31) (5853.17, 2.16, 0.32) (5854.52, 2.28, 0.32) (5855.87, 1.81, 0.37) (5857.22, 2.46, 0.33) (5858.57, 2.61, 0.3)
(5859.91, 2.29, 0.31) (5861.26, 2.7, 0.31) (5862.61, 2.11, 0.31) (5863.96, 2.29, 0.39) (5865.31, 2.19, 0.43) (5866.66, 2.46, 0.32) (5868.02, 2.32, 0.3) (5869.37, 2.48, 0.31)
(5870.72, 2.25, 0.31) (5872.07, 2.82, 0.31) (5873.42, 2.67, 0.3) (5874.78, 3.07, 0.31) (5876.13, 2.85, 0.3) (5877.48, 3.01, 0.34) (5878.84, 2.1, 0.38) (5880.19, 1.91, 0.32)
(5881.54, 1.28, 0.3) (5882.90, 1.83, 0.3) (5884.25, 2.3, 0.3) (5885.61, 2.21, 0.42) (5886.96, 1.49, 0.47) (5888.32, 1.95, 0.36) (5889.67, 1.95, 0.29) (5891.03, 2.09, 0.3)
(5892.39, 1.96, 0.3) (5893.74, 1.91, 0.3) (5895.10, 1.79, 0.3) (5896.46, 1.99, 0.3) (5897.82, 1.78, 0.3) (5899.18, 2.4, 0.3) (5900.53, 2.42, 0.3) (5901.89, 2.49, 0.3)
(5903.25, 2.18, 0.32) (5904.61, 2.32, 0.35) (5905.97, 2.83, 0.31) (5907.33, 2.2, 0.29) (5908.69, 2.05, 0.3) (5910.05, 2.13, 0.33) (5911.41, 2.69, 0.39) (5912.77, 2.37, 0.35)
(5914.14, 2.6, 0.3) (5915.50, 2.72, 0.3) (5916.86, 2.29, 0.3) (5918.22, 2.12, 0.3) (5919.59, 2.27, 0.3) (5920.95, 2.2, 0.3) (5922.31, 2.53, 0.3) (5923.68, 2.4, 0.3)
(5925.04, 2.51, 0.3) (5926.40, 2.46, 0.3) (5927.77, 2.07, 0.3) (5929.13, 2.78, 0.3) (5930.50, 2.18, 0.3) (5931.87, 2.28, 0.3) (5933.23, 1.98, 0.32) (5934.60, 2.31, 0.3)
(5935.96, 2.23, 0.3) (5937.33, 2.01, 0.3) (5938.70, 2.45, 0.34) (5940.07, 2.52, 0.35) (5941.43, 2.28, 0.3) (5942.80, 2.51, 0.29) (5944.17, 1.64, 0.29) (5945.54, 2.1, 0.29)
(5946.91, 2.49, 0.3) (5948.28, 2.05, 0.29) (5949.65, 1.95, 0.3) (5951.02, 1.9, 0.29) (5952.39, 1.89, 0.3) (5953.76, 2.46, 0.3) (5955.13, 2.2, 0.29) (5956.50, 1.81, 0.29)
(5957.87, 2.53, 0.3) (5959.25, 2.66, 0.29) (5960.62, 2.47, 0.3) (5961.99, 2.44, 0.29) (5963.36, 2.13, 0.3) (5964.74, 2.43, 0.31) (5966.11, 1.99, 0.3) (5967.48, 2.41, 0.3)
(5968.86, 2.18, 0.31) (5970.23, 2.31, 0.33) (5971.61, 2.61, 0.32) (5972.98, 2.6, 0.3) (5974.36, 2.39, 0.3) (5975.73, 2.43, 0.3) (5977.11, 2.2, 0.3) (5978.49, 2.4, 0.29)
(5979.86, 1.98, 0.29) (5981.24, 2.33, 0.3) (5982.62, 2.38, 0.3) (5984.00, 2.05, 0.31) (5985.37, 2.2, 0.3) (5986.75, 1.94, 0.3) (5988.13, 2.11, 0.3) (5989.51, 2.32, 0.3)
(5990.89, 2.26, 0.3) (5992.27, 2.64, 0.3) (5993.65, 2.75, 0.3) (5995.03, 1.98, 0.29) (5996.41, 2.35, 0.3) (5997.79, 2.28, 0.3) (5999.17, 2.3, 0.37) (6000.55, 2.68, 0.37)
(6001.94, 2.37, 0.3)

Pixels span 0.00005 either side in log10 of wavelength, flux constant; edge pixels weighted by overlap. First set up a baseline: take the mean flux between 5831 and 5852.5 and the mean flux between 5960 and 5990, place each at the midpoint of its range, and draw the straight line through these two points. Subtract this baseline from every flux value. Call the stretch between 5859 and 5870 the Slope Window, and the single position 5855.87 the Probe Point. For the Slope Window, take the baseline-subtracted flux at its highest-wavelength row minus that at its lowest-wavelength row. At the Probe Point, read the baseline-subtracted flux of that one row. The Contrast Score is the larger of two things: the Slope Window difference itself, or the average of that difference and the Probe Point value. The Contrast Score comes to 0.2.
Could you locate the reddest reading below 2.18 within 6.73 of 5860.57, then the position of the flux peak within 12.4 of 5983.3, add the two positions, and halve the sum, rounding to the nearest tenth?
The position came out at 5928.1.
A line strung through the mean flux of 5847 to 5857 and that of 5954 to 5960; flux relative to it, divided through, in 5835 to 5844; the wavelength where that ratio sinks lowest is 5838.37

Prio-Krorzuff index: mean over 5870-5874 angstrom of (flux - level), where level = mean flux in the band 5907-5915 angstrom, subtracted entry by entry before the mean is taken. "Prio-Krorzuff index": 0.2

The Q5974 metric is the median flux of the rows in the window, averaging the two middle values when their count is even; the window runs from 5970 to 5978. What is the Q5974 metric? 2.4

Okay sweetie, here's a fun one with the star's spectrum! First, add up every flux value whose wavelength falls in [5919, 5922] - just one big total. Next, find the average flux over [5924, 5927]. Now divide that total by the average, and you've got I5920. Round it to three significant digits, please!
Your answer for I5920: 1.80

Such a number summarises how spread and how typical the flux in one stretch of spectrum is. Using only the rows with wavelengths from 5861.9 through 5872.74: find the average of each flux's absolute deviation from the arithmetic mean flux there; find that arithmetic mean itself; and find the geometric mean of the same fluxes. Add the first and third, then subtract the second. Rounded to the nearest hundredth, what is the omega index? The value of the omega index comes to 0.16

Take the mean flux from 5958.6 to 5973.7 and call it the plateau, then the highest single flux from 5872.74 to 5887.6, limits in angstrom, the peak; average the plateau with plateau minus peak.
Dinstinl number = 0.85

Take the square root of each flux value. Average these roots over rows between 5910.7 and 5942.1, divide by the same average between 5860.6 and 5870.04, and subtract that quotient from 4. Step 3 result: 3.00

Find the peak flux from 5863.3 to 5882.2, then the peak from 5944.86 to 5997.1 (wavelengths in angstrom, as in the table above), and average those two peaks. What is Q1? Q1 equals 2.91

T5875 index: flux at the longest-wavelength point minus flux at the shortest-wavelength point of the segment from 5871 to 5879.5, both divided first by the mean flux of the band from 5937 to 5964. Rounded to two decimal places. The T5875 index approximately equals -0.32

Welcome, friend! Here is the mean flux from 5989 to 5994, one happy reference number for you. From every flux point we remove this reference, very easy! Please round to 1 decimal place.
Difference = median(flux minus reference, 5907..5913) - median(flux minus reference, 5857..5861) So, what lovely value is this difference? -0.3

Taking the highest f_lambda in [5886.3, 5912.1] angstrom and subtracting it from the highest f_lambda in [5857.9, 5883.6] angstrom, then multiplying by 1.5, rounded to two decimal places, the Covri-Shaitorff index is 0.36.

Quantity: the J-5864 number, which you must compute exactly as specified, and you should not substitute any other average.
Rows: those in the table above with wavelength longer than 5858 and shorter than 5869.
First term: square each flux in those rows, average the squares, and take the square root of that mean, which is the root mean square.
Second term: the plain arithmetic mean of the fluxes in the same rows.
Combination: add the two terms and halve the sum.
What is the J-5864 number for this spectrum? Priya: 2.38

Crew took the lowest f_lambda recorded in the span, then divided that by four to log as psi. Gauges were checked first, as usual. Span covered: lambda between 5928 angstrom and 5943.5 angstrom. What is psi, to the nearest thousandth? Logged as 0.495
